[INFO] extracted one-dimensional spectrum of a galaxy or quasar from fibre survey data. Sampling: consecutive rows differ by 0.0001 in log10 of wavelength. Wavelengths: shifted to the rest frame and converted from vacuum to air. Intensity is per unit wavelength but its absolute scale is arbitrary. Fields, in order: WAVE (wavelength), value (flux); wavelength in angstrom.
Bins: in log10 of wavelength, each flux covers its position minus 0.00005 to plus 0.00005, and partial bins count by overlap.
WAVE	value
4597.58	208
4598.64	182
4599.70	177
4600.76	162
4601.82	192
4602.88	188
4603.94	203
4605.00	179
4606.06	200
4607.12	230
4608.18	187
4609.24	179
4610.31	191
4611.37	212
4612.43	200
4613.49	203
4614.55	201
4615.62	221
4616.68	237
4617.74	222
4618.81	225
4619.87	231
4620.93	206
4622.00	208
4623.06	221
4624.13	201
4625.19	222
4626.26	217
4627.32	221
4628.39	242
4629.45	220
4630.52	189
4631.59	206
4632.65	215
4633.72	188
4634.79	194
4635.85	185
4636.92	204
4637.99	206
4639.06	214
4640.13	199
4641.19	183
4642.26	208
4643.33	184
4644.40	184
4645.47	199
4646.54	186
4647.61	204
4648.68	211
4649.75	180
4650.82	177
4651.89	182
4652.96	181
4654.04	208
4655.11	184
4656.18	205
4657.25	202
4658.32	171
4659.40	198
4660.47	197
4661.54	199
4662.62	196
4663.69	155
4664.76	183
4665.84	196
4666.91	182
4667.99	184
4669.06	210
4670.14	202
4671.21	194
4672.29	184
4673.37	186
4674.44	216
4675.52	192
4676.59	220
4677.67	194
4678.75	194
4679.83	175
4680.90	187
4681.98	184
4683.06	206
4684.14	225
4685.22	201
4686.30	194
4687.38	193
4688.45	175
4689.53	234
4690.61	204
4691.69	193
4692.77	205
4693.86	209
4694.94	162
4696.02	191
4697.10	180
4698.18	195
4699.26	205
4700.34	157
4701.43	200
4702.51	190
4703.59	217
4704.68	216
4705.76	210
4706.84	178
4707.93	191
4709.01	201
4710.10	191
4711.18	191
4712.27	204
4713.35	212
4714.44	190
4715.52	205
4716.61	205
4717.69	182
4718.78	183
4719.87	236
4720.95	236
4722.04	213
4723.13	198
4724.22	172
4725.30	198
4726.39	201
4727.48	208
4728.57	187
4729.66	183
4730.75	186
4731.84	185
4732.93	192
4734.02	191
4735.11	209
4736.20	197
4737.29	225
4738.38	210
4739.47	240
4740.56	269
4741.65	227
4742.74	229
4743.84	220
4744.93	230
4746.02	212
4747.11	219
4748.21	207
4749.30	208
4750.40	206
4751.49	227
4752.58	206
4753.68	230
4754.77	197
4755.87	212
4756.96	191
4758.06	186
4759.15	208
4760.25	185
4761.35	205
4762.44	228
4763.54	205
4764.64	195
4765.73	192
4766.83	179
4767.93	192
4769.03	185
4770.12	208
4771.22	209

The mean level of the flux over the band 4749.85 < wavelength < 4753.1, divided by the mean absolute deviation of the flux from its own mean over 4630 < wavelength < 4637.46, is 22.5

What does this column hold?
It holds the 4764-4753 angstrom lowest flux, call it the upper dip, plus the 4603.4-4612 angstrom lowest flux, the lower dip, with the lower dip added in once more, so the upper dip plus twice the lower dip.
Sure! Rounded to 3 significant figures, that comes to 543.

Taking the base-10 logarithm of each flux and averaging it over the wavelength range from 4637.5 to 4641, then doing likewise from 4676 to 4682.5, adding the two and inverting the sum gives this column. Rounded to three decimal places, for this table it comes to 0.218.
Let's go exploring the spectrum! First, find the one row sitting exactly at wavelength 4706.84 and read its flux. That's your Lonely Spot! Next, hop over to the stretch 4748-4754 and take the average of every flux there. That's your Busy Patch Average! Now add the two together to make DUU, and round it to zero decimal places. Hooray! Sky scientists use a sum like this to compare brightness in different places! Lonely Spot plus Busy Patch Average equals 392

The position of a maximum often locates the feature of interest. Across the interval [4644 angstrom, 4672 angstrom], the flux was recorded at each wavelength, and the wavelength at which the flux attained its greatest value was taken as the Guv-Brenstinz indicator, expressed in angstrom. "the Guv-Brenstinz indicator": 4648.68 angstrom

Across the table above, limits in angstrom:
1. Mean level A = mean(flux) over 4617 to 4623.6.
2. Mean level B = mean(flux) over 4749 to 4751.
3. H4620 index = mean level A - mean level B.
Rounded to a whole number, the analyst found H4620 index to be 12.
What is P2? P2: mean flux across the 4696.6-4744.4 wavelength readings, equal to 203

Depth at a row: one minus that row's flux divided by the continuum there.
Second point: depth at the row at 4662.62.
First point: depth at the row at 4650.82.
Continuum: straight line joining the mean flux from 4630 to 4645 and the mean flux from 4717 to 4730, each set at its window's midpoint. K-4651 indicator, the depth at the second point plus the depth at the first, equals 0.11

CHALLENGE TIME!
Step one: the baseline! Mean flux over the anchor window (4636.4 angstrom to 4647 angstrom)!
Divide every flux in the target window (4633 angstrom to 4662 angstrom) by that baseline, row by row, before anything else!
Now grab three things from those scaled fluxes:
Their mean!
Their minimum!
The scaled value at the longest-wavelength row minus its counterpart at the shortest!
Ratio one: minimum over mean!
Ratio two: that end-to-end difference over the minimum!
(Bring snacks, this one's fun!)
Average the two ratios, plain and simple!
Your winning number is 0.47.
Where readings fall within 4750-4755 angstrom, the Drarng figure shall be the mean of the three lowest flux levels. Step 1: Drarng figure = 203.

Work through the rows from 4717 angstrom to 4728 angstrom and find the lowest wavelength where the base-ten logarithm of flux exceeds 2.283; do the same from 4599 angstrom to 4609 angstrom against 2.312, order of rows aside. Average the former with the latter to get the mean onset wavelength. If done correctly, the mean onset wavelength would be 4663.5 angstrom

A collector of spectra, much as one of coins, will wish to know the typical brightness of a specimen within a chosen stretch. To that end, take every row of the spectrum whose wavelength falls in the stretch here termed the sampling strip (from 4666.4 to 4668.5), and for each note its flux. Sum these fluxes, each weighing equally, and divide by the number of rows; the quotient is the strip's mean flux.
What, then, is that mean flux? 183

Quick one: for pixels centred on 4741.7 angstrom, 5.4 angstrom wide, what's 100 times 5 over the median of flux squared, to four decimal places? 0.0095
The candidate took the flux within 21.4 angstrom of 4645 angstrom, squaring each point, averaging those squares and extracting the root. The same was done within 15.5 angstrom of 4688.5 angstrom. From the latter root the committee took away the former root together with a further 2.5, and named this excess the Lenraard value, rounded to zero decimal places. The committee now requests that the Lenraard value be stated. -4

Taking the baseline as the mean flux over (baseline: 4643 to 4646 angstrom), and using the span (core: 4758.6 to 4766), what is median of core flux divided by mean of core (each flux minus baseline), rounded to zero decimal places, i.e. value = 15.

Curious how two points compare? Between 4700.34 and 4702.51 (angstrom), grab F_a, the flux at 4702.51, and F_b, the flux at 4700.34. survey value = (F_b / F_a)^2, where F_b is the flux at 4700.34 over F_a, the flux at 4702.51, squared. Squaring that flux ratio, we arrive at 0.68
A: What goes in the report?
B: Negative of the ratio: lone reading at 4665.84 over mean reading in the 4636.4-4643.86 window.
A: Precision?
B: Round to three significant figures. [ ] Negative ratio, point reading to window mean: -0.981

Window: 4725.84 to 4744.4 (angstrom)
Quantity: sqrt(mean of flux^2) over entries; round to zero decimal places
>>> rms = 211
